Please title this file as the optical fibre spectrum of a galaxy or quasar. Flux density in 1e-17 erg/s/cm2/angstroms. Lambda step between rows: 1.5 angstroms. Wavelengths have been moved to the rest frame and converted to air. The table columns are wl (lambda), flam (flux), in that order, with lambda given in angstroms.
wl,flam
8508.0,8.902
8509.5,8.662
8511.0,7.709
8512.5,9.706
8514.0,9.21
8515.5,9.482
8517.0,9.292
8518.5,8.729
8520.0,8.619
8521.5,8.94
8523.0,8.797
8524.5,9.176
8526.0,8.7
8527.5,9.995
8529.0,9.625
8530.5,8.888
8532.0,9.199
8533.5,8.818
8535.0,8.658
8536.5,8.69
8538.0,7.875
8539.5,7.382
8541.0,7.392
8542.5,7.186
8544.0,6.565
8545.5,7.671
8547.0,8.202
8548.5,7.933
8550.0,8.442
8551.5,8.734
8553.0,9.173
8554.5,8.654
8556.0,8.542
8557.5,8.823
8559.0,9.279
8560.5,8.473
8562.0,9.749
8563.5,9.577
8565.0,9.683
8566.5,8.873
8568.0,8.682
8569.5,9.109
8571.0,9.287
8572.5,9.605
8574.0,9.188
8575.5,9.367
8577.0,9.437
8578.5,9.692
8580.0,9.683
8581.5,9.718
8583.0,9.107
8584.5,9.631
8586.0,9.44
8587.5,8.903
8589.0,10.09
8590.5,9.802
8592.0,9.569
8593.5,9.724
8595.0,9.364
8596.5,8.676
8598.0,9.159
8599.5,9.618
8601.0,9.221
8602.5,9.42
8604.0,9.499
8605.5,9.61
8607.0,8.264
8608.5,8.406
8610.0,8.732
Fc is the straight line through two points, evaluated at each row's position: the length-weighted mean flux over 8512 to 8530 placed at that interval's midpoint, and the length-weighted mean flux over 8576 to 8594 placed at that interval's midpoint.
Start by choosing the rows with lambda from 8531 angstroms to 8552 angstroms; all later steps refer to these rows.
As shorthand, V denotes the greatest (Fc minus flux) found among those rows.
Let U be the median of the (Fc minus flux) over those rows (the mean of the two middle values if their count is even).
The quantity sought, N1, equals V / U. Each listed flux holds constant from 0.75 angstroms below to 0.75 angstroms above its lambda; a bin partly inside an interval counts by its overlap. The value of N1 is 2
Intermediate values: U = 1.3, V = 2.8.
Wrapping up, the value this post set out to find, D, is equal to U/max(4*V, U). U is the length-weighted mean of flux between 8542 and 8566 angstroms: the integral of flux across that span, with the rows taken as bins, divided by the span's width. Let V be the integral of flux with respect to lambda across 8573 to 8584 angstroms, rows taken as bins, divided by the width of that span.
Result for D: 0.23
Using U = 8.6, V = 9.5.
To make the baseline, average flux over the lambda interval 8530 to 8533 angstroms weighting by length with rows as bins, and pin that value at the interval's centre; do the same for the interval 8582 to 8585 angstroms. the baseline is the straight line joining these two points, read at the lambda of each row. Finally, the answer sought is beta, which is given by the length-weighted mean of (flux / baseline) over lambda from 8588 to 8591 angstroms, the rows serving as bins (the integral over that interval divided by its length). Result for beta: 1.05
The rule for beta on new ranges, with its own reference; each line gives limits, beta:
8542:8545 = 0.76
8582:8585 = 1.00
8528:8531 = 1.04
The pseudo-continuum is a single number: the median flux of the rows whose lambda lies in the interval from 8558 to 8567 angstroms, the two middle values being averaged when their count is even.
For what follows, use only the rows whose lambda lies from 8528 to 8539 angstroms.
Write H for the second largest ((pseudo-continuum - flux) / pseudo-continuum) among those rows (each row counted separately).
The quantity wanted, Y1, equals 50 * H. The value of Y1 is 4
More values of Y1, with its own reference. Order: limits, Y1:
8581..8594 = 2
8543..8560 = 9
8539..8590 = 12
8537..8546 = 12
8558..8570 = 4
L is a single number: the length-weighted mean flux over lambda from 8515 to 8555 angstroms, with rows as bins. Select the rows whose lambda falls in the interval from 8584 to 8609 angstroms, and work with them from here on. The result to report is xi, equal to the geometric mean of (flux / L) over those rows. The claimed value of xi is 1.09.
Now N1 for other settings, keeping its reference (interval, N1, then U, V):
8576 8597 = -50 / 0.0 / 1.0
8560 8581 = 9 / 0.1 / 0.9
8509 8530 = 11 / 0.1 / 1.4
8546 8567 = 2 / 0.6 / 1.4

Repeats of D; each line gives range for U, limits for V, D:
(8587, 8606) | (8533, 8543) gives 0.29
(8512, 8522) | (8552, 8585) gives 0.25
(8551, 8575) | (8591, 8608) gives 0.25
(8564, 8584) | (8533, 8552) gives 0.29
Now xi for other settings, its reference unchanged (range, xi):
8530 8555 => 0.96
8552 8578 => 1.07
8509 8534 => 1.06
